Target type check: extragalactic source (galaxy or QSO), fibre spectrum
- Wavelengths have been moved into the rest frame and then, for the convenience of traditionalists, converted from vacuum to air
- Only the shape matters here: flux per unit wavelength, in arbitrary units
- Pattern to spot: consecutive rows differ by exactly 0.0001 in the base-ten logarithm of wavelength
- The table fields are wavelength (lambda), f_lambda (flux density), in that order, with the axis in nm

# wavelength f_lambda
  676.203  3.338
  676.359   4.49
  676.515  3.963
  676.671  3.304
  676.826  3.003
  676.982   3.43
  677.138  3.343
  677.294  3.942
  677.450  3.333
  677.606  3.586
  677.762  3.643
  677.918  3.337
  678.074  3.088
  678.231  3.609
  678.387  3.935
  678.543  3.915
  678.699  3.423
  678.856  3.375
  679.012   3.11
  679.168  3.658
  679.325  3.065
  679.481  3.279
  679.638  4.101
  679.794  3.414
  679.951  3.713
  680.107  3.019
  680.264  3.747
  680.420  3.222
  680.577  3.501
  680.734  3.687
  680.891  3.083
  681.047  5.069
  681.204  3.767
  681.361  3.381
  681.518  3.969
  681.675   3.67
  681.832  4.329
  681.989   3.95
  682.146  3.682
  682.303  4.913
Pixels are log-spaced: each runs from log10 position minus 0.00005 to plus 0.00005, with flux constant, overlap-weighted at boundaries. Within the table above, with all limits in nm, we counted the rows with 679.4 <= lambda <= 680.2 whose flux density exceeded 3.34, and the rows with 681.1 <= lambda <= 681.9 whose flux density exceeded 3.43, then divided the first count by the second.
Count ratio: 0.75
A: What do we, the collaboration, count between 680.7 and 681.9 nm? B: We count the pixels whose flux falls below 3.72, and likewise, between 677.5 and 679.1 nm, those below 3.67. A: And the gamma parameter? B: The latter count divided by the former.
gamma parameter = 2.0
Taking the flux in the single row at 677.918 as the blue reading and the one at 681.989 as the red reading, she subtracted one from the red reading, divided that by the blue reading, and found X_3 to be 0.88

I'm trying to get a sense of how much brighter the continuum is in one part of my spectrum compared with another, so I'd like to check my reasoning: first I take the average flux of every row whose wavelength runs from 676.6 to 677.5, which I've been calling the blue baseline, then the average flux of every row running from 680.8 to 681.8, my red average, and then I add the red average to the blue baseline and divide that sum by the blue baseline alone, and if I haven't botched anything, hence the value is 2.13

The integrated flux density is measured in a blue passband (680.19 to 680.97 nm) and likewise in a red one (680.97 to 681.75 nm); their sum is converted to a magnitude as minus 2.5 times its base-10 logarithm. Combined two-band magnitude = -1.91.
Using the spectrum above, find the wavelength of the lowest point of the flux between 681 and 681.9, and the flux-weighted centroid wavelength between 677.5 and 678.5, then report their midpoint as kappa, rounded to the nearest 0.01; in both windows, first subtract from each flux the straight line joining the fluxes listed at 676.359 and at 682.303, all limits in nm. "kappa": 679.67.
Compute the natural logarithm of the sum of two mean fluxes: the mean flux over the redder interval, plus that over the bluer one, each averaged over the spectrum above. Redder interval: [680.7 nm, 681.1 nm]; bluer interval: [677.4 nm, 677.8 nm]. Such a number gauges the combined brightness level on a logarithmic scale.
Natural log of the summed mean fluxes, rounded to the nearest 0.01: 2.01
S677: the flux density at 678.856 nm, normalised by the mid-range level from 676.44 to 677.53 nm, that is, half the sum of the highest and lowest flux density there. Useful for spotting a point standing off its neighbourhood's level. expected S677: 0.97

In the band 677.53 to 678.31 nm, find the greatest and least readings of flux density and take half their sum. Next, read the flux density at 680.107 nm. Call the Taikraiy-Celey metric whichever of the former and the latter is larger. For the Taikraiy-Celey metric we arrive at 3.37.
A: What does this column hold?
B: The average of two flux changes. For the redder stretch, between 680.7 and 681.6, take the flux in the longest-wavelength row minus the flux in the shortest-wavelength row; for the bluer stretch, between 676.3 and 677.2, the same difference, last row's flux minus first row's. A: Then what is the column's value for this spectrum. -0.43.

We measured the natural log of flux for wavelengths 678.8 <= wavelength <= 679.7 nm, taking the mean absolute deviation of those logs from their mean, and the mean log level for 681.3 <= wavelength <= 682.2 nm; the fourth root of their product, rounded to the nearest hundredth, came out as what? 0.58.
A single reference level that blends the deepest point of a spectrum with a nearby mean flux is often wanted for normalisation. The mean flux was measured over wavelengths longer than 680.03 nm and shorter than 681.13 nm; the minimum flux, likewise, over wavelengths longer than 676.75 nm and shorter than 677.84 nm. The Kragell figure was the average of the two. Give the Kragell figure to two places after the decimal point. 3.31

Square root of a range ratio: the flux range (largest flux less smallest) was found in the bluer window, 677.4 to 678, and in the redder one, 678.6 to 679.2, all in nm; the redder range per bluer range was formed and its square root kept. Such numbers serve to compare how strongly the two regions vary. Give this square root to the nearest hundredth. 1.33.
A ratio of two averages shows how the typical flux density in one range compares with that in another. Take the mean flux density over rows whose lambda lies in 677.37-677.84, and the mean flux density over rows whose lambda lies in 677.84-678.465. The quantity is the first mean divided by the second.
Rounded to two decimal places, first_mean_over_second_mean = 1.01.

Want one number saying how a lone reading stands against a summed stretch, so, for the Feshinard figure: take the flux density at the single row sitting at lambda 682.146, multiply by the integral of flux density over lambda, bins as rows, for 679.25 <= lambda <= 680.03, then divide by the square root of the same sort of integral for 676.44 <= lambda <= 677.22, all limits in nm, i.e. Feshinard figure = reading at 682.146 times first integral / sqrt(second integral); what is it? 6.2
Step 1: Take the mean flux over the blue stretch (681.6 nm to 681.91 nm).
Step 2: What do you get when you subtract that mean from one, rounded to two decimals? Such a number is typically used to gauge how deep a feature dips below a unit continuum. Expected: -3.00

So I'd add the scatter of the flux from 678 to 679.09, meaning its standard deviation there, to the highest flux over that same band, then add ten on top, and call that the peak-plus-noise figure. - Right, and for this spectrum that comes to 14.3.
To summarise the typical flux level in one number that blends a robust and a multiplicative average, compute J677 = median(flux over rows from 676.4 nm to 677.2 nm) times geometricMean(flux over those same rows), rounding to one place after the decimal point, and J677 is 11.3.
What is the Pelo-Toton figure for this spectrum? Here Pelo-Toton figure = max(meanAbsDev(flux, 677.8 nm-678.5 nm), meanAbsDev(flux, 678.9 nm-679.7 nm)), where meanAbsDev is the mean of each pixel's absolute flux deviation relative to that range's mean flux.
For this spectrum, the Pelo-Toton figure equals 0.35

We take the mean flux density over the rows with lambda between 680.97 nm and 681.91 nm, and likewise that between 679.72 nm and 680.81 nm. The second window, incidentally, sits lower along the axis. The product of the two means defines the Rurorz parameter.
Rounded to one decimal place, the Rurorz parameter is 14.0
